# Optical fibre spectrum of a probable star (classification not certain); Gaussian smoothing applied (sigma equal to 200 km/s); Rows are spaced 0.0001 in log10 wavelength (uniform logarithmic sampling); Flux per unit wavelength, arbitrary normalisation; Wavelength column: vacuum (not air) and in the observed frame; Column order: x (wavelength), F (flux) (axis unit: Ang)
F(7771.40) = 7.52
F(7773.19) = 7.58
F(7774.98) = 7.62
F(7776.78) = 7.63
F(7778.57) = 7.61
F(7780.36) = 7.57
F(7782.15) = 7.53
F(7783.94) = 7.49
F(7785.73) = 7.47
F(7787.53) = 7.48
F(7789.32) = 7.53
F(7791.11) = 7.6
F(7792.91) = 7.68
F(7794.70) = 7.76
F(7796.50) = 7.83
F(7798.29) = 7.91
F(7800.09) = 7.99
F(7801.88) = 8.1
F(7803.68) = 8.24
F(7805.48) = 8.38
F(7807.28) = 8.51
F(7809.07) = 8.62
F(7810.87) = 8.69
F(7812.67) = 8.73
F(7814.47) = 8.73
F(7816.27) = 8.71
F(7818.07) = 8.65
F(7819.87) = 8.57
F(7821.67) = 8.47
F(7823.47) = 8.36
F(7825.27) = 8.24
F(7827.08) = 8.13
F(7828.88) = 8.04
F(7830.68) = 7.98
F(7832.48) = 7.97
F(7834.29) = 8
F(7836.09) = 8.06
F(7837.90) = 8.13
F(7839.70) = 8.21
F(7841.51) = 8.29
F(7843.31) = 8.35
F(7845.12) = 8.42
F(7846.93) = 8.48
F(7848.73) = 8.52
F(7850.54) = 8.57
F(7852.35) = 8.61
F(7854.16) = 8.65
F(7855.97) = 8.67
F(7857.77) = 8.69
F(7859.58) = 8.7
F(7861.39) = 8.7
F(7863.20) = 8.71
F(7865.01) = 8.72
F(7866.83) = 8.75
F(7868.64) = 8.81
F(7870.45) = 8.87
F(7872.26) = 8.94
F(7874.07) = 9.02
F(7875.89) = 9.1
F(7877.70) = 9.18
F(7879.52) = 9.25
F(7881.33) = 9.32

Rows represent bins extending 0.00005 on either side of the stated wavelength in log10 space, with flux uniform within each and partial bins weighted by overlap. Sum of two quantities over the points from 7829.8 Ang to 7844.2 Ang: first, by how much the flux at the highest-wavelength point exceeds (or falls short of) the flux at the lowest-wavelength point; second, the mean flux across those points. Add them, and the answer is 8.5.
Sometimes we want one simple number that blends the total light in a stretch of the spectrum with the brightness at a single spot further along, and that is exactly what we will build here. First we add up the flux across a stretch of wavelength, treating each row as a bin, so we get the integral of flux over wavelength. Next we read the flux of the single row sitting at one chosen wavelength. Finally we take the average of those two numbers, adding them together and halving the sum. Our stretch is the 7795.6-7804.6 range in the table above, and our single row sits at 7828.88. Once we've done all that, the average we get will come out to 40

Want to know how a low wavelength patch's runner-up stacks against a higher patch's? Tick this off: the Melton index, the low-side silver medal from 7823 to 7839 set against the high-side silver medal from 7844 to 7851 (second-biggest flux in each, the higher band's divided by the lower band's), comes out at 1.03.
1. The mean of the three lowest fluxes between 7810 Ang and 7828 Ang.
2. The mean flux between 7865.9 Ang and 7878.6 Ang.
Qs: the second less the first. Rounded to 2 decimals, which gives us 0.71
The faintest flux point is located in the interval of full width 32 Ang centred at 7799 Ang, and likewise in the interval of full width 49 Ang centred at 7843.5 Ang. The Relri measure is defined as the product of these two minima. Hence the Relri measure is 59.5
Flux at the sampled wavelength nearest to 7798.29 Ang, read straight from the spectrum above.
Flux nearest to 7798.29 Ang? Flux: 7.91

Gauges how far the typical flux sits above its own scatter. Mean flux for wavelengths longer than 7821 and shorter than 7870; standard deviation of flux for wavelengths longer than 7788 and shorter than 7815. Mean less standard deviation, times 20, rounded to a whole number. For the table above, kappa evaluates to 160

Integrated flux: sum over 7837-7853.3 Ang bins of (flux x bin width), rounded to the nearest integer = 137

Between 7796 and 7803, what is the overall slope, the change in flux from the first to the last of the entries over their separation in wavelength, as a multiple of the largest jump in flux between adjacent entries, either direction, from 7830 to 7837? 0.84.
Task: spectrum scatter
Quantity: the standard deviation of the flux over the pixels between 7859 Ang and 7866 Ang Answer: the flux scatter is 0.01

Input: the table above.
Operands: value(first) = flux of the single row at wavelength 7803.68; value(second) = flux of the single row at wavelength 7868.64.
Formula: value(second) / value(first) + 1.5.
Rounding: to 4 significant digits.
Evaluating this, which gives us 2.569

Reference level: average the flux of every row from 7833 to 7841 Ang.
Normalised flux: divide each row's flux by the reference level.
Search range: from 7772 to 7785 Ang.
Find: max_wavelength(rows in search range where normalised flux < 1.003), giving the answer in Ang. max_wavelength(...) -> 7783.94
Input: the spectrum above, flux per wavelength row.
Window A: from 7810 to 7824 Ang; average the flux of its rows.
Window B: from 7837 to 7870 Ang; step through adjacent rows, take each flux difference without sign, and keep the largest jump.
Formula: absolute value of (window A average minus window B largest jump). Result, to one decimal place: 8.5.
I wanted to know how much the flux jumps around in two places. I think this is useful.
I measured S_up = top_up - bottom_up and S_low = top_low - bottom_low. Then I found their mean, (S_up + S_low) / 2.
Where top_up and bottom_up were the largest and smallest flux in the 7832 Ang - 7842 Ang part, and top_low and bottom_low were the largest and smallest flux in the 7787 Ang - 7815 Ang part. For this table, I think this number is 0.8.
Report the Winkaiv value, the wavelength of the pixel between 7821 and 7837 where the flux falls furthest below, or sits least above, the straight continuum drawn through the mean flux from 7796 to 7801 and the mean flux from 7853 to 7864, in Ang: 7832.48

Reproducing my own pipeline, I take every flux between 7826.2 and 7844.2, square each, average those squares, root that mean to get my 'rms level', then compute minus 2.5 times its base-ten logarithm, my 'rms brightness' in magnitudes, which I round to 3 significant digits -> -2.27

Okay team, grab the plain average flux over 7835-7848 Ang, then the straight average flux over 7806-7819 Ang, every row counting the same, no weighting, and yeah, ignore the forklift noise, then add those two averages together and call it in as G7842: 16.9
